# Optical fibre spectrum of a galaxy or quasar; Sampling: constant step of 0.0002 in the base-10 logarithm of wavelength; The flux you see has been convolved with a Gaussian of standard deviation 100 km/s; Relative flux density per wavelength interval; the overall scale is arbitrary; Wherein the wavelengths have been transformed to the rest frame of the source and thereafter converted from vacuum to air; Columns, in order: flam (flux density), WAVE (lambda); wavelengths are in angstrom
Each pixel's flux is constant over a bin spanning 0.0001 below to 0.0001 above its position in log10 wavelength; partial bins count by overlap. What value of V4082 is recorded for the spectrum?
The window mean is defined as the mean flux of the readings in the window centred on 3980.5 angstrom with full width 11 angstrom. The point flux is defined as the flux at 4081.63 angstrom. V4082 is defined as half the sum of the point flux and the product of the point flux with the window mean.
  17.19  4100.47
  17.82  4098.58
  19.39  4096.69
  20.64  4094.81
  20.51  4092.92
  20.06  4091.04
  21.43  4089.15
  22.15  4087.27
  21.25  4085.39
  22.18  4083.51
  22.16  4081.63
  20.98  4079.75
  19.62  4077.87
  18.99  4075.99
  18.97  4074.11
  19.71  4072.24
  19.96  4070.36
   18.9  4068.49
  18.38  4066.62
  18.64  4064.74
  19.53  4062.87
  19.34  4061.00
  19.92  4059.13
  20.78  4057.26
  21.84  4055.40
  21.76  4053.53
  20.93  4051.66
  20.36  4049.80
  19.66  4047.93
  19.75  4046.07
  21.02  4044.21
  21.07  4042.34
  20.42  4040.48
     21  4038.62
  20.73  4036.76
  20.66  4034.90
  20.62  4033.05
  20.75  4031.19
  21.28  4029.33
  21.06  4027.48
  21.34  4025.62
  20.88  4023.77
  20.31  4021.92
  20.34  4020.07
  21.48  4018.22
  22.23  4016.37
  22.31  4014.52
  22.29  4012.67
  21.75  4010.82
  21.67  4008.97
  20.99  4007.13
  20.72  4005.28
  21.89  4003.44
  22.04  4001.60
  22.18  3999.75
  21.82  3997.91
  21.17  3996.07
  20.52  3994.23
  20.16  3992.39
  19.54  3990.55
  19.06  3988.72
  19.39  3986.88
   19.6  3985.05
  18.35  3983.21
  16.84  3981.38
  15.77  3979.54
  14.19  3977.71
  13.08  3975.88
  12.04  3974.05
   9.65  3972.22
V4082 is 192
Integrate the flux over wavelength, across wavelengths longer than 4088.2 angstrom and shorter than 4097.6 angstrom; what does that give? 192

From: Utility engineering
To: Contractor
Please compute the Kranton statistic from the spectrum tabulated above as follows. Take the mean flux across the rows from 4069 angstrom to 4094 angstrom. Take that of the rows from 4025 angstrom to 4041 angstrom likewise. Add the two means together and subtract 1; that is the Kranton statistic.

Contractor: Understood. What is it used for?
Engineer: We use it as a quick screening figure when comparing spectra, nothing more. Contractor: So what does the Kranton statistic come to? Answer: 40.5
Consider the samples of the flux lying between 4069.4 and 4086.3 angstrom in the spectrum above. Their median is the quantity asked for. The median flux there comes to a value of 20.0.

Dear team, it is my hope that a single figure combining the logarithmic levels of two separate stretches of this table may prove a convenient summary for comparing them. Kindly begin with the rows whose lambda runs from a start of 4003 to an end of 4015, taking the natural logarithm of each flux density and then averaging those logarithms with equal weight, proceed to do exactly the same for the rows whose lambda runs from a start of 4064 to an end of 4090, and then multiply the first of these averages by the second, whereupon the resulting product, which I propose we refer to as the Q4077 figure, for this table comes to 9.24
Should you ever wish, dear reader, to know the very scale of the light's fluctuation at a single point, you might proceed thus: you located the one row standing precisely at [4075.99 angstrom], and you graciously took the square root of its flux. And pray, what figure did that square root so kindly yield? 4.36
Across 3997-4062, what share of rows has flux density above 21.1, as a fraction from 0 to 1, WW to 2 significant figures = 0.40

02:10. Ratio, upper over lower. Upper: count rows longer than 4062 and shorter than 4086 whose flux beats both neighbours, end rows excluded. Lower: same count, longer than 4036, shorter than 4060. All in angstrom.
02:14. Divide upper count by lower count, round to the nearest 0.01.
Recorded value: 0.67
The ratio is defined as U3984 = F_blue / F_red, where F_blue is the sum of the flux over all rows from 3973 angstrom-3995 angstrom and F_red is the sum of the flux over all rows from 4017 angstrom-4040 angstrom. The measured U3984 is 0.83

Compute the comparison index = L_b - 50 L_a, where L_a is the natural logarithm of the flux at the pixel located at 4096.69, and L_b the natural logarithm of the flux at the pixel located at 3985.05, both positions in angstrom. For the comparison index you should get -145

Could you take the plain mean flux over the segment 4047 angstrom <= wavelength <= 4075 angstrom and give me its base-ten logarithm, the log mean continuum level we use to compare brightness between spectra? 1.30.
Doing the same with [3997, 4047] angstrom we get 1.33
